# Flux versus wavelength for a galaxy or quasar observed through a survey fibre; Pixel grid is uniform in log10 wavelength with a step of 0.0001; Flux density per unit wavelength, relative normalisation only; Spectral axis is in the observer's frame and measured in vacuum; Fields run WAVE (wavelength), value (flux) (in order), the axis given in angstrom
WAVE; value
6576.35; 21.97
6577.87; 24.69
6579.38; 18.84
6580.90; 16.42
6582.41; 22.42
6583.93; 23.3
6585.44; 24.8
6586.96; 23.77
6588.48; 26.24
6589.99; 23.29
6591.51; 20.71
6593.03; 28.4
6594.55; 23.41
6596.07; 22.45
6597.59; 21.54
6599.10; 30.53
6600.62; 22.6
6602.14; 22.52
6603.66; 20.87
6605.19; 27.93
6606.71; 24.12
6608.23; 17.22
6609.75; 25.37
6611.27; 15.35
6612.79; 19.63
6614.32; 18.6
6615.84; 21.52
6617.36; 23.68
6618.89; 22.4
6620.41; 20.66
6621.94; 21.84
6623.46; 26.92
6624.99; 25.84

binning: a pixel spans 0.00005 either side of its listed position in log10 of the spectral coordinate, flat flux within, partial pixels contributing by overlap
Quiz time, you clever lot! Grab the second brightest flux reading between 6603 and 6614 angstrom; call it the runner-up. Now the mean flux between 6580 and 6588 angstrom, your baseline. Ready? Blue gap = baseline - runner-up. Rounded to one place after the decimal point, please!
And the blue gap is -3.2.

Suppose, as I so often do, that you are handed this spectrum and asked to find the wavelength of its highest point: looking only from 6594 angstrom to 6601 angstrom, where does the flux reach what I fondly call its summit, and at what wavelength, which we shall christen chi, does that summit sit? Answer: 6599.10 angstrom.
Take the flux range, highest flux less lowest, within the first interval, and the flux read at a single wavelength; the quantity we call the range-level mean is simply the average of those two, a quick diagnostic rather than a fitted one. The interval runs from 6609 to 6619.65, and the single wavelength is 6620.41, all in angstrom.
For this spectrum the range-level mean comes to 15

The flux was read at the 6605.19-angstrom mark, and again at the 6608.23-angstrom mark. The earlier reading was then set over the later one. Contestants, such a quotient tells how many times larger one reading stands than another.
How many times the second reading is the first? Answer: 1.62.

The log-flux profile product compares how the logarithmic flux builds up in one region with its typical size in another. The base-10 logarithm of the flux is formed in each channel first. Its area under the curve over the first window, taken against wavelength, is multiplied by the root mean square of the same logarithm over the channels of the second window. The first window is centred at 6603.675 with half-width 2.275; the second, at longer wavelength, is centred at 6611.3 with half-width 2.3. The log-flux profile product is 8.1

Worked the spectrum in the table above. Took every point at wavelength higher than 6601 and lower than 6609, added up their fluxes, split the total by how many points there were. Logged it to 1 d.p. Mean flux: 22.5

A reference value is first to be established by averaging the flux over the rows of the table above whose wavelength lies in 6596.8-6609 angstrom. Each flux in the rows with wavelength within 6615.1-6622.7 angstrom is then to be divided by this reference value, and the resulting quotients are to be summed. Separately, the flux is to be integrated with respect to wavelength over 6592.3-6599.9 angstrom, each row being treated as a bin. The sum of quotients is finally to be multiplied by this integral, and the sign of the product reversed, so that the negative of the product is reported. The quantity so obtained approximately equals -902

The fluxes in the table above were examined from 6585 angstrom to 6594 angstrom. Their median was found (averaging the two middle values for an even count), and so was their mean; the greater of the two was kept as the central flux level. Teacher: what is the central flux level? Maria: 24.5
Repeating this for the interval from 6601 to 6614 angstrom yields 21.7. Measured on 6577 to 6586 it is 22.9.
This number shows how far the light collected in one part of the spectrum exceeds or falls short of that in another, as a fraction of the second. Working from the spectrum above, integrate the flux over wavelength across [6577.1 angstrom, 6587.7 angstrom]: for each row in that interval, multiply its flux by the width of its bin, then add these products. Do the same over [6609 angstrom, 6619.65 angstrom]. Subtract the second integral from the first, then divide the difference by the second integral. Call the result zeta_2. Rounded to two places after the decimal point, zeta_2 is 0.05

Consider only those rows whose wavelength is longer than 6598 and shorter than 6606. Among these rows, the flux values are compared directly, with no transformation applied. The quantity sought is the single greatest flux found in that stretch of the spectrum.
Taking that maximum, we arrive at 30.53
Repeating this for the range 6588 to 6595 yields 28.4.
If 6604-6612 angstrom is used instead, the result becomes 27.93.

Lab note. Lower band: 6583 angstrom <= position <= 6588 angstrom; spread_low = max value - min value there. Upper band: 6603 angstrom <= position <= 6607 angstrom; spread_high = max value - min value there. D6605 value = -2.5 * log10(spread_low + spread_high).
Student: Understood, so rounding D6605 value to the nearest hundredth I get -2.33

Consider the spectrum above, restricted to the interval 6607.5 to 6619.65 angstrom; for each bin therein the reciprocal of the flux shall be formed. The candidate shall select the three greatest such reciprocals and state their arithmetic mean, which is 0.059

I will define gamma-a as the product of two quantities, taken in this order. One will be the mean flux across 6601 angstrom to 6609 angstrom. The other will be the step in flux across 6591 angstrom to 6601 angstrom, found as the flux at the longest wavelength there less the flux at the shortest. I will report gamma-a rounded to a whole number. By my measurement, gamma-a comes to 43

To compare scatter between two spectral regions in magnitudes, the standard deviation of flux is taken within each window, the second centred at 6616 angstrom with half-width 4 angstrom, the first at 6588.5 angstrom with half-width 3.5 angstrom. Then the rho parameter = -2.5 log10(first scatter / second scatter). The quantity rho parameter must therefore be 0.01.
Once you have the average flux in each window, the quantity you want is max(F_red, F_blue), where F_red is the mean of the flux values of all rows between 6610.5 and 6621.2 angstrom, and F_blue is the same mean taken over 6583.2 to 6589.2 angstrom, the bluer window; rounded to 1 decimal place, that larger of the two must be 24.5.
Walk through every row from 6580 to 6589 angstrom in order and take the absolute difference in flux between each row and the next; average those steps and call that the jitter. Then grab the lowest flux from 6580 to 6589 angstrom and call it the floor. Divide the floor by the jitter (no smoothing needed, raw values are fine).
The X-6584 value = 6.9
